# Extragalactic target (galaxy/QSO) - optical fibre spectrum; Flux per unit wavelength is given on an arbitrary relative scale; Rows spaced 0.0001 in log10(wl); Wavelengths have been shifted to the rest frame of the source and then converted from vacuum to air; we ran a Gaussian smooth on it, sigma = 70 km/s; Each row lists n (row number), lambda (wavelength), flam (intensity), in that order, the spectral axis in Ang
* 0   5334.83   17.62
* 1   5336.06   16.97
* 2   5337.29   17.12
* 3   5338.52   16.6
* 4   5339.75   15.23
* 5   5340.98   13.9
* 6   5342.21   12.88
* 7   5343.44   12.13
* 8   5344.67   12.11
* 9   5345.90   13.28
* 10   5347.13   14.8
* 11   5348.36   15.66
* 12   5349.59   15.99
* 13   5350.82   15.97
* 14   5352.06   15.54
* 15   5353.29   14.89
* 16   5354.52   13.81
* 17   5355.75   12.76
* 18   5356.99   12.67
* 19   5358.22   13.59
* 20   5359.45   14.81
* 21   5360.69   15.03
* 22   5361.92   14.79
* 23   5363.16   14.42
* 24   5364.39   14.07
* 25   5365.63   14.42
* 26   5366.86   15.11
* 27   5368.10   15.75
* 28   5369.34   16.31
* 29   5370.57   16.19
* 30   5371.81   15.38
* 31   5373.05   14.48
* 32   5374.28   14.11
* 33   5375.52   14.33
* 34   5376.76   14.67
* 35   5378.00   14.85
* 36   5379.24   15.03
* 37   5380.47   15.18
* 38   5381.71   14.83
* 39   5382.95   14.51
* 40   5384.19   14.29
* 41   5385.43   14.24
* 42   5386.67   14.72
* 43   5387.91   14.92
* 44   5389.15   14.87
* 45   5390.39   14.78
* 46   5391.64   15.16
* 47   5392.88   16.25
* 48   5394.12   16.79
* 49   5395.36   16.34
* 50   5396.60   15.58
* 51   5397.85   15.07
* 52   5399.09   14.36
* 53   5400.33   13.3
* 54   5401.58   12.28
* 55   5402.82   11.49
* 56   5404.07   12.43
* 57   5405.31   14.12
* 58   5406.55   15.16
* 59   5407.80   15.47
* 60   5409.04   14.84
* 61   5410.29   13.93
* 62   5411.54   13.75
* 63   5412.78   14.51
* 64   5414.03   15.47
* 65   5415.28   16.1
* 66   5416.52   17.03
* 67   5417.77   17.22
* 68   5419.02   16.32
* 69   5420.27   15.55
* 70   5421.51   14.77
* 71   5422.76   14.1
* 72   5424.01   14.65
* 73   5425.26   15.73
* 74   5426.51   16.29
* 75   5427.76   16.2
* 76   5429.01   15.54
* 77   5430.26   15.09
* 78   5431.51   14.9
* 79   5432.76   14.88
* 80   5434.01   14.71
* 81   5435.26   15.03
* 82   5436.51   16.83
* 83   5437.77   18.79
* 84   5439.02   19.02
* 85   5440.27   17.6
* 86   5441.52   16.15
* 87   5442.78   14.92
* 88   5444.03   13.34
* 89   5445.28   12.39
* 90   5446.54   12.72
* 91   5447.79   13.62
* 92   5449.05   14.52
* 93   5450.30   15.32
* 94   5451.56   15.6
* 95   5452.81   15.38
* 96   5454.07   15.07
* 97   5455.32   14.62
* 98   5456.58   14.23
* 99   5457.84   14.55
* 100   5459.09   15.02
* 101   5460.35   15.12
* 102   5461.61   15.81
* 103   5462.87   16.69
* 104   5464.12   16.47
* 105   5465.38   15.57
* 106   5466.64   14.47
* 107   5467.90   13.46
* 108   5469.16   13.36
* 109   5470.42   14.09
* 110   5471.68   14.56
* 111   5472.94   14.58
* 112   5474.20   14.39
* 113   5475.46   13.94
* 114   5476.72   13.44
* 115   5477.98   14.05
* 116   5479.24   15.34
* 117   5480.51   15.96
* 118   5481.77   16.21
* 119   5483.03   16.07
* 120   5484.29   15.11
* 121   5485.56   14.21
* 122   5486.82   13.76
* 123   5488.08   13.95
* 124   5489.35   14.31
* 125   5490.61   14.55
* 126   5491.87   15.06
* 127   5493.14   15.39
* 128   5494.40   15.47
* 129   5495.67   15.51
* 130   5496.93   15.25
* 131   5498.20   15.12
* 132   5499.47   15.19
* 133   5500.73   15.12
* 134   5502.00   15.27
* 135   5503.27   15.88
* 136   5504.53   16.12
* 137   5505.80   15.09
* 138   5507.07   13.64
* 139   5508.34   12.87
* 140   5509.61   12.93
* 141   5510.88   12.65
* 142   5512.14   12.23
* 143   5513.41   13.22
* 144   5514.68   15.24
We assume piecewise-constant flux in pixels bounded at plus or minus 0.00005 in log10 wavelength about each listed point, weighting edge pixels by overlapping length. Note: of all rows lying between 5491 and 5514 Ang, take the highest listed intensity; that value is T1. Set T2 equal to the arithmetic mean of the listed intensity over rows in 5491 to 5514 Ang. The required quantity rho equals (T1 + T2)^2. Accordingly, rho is 941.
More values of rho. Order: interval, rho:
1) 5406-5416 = 961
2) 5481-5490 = 962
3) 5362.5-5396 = 1013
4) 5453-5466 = 1024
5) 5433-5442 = 1289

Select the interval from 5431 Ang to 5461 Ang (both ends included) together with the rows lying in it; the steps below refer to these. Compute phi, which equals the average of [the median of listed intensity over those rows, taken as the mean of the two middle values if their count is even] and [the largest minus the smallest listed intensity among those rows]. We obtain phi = 10.8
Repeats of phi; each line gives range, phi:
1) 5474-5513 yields 9.5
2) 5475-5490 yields 8.5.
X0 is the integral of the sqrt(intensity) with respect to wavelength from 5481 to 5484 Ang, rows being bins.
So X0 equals 12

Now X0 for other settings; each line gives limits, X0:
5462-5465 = 12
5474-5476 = 8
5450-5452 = 8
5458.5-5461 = 10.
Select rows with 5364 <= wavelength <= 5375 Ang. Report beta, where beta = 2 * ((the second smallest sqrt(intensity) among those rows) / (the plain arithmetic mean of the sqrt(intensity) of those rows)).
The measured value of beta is 1.93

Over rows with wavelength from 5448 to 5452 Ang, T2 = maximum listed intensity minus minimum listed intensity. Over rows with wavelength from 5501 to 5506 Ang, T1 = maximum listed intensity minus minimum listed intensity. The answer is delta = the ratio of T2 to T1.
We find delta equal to 1.05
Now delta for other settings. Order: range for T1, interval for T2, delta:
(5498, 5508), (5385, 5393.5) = 0.81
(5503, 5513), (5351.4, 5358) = 0.74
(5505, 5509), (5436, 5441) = 0.99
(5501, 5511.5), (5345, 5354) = 0.78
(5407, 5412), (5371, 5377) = 0.74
